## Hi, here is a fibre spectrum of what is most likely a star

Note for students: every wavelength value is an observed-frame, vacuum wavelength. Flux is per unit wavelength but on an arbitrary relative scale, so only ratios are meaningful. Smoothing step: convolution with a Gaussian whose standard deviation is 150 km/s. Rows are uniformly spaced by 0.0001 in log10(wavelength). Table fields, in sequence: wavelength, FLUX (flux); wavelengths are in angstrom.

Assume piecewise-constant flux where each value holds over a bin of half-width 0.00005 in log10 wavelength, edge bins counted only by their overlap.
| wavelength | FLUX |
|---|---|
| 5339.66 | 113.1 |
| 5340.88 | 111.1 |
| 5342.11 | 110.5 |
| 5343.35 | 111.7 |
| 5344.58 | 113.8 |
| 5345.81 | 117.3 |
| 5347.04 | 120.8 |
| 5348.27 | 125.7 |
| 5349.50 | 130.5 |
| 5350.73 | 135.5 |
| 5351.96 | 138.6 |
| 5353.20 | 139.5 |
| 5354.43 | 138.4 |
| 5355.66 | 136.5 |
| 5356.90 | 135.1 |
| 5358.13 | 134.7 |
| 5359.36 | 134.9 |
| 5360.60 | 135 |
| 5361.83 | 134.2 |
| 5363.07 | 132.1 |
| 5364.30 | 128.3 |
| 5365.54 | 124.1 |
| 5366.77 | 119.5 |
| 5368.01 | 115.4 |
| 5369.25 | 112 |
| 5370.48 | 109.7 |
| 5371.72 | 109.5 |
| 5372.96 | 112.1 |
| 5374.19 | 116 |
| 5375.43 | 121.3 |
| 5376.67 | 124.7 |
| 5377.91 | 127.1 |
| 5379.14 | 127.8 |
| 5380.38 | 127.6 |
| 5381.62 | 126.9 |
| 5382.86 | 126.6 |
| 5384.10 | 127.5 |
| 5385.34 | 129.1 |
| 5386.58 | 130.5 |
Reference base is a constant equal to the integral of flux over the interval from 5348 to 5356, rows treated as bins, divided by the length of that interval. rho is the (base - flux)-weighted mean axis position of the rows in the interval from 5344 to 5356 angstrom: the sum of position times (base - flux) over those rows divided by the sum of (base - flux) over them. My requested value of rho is 5344.8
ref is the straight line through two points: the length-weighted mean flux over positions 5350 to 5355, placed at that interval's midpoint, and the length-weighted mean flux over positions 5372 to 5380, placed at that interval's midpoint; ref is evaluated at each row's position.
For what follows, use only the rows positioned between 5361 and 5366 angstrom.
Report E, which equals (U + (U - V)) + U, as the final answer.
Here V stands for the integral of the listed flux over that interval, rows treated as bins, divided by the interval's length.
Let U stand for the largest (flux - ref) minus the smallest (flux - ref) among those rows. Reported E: -108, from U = 7.5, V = 130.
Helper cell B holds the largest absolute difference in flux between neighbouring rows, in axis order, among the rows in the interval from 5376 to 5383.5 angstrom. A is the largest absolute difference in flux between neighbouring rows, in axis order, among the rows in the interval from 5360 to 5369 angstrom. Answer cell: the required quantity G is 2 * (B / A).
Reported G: 1.0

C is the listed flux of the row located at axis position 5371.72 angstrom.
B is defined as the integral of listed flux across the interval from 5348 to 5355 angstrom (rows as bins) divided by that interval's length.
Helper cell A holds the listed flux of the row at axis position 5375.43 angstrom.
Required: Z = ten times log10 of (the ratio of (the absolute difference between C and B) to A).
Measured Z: -6.7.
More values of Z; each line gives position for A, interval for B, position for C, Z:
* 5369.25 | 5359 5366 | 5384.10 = -14.6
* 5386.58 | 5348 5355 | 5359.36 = -27.3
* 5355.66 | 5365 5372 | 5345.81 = -18.2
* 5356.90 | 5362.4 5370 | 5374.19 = -13.7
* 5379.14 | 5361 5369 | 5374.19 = -11.4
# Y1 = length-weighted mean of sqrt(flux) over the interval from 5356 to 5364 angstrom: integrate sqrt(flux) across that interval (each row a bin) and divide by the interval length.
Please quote 11.6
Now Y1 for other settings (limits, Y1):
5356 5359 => 11.6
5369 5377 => 10.7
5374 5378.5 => 11.1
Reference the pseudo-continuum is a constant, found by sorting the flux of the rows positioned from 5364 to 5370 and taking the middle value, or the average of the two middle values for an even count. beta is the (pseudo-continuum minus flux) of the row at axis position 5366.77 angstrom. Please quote 0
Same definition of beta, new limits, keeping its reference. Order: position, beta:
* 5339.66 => 6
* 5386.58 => -11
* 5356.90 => -16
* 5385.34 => -10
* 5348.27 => -6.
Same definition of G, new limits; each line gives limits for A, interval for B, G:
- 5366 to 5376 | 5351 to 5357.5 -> 0.7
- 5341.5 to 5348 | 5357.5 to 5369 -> 2.6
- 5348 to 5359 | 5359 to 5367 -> 1.8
